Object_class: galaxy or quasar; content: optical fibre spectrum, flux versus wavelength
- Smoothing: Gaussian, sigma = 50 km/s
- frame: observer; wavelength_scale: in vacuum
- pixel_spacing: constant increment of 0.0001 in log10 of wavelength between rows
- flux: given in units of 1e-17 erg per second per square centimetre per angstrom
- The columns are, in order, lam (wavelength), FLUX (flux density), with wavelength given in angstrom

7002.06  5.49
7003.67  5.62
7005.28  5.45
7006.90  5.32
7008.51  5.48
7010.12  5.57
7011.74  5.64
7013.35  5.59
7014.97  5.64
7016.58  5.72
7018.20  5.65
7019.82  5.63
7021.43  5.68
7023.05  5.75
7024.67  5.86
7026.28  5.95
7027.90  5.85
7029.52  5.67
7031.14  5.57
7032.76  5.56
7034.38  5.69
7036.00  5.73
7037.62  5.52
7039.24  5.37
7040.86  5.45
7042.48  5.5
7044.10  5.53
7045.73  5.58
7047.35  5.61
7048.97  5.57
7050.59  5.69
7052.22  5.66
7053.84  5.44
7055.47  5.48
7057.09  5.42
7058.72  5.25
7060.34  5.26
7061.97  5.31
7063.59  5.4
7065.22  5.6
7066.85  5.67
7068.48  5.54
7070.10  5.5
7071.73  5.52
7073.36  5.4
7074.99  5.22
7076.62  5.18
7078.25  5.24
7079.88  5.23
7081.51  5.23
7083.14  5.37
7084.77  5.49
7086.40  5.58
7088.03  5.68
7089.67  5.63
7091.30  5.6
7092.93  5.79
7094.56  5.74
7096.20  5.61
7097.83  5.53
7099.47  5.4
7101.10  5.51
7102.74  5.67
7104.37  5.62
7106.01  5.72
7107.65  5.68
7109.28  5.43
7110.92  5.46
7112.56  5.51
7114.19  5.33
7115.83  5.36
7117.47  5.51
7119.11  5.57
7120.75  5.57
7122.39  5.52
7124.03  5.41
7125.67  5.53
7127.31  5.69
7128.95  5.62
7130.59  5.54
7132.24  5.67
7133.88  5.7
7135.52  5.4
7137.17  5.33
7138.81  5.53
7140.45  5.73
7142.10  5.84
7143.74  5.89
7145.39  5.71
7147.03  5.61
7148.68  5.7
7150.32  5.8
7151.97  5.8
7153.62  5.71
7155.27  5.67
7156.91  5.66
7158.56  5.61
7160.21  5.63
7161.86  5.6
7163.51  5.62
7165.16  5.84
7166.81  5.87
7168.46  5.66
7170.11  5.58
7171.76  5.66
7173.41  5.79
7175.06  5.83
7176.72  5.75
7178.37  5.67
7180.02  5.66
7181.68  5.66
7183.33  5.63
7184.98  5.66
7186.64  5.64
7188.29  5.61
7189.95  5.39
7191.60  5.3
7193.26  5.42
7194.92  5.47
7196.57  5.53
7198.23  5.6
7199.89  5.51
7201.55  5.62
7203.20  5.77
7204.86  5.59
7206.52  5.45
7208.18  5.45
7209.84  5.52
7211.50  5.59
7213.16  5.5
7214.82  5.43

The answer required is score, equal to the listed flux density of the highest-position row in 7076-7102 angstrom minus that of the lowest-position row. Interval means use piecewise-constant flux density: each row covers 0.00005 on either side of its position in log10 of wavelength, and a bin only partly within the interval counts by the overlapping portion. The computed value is 0.33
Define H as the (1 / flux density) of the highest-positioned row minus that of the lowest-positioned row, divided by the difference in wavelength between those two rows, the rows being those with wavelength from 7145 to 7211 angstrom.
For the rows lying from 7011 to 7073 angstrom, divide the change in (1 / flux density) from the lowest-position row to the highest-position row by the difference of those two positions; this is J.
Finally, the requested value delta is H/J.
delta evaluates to 1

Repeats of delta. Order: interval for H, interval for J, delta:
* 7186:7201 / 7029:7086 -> 3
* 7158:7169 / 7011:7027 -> 0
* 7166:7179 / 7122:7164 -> -7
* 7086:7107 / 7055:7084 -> -2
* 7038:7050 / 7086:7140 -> -22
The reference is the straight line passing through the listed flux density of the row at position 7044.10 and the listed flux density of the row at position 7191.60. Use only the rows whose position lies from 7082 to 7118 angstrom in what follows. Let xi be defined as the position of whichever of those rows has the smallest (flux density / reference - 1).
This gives 7083.14 angstrom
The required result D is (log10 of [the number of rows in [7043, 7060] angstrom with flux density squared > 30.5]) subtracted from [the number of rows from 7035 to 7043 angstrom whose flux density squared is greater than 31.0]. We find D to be 0.2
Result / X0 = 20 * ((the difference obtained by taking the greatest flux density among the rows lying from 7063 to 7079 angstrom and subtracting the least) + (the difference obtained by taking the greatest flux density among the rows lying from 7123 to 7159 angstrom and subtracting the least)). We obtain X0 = 21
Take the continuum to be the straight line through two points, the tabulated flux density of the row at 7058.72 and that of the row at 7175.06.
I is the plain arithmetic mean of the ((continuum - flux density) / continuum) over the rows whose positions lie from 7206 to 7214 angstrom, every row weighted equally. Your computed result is 0.08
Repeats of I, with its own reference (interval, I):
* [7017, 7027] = -0.14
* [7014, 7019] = -0.13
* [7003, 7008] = -0.10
